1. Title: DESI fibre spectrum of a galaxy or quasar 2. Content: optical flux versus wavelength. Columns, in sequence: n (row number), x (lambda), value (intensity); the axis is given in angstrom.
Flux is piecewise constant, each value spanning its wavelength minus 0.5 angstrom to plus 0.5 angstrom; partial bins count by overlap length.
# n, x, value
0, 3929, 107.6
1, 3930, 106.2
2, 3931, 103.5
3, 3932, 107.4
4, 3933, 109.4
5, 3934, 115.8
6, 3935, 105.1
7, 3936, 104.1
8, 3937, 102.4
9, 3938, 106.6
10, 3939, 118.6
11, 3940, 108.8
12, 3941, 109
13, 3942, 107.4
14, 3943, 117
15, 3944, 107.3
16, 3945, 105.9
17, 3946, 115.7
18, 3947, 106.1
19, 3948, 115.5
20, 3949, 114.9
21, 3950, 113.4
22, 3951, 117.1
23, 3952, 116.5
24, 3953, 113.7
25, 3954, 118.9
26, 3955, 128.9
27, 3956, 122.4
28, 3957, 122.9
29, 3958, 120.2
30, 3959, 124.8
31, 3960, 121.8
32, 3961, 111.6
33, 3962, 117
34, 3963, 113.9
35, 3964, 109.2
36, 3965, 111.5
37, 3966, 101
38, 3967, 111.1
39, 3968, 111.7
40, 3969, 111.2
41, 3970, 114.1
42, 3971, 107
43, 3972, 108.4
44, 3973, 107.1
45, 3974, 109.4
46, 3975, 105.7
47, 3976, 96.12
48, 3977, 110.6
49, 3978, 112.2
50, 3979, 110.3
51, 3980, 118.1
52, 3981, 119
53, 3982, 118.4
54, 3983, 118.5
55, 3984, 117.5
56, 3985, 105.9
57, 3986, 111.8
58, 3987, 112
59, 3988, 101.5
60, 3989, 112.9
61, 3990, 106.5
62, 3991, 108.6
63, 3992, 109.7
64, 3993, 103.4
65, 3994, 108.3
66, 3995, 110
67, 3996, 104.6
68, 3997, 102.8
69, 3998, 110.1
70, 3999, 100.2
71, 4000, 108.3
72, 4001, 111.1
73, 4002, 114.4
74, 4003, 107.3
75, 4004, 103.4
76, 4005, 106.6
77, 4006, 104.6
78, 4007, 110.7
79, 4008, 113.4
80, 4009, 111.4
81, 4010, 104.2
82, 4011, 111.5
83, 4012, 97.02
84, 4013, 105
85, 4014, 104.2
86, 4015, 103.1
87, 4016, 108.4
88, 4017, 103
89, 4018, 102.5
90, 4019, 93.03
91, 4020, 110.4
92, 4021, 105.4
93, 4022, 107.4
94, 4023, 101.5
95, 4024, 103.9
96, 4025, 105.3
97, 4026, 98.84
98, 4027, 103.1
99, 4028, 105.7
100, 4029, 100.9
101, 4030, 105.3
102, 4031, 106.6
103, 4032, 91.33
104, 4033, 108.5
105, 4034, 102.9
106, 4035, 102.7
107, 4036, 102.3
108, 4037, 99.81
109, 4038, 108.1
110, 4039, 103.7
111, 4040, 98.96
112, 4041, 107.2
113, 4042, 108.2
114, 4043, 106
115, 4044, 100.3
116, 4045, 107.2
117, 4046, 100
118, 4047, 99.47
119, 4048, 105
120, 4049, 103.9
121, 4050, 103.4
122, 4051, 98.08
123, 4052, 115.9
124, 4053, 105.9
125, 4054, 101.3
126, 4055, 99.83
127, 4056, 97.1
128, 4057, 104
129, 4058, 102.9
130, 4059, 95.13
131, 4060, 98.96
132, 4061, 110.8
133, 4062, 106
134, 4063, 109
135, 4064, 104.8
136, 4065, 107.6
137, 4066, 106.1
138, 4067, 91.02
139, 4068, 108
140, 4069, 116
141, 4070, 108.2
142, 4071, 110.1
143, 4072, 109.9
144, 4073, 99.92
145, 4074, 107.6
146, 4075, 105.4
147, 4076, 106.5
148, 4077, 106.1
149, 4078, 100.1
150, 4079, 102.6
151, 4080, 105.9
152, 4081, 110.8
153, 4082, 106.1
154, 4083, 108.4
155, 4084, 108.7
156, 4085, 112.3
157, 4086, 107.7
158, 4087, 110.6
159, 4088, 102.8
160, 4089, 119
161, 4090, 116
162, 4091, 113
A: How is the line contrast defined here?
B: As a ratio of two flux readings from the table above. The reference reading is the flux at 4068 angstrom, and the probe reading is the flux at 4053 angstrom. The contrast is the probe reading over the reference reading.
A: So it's 0.98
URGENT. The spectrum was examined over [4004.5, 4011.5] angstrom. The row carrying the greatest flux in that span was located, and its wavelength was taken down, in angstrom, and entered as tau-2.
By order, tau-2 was 4008 angstrom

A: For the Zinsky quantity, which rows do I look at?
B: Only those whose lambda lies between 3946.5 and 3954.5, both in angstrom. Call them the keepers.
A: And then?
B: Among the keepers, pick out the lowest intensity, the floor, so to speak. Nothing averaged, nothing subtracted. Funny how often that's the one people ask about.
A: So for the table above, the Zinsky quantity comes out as 106.1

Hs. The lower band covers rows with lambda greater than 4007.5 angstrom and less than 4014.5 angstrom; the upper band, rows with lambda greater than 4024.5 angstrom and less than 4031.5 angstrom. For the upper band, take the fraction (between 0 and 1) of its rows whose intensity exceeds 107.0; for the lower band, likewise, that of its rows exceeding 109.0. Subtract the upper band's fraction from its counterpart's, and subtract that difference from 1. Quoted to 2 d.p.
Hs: 0.57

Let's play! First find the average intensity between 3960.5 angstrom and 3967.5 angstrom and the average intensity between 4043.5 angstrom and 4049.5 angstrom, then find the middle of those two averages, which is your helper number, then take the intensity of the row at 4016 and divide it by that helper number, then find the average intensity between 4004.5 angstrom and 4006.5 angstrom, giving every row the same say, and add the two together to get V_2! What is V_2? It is 107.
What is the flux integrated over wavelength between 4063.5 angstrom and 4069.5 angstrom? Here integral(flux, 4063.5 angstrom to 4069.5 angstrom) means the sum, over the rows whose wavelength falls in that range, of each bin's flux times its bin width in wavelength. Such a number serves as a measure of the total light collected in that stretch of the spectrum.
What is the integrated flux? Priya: 634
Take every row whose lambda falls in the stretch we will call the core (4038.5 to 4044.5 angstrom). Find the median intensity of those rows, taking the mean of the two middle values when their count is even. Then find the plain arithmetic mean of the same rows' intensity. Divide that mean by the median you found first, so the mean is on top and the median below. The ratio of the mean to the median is 0.99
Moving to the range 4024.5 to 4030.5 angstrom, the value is 0.99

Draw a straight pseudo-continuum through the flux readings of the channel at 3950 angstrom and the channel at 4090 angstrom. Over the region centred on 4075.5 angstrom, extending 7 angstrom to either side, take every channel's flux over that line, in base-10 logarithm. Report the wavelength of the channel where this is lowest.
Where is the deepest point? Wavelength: 4073 angstrom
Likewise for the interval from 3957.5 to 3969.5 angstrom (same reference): 3966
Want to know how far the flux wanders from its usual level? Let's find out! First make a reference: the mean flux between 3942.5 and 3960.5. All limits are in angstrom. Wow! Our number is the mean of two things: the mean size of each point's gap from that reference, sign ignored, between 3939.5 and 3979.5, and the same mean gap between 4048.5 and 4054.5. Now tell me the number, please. 9.2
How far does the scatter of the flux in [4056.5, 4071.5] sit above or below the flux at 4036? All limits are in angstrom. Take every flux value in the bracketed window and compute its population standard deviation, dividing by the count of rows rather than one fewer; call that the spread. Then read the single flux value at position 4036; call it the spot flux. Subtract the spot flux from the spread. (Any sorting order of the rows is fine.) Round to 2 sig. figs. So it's -96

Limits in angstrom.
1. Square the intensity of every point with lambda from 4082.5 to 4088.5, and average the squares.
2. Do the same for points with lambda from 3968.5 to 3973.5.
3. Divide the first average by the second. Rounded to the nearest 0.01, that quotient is 0.98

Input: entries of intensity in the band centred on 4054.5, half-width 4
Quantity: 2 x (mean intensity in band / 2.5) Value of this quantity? 83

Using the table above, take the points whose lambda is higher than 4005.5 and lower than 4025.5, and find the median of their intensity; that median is 105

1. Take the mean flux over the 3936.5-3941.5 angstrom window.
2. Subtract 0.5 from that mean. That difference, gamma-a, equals 109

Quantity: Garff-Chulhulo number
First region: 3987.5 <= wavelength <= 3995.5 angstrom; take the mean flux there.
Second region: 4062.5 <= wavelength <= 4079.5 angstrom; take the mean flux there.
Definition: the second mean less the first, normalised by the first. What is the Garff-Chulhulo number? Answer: -0.02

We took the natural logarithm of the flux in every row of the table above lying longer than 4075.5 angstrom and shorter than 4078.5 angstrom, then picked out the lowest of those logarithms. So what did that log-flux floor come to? 4.61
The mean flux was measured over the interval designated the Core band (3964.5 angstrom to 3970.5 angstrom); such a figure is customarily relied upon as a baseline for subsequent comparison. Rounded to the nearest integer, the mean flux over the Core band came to 110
